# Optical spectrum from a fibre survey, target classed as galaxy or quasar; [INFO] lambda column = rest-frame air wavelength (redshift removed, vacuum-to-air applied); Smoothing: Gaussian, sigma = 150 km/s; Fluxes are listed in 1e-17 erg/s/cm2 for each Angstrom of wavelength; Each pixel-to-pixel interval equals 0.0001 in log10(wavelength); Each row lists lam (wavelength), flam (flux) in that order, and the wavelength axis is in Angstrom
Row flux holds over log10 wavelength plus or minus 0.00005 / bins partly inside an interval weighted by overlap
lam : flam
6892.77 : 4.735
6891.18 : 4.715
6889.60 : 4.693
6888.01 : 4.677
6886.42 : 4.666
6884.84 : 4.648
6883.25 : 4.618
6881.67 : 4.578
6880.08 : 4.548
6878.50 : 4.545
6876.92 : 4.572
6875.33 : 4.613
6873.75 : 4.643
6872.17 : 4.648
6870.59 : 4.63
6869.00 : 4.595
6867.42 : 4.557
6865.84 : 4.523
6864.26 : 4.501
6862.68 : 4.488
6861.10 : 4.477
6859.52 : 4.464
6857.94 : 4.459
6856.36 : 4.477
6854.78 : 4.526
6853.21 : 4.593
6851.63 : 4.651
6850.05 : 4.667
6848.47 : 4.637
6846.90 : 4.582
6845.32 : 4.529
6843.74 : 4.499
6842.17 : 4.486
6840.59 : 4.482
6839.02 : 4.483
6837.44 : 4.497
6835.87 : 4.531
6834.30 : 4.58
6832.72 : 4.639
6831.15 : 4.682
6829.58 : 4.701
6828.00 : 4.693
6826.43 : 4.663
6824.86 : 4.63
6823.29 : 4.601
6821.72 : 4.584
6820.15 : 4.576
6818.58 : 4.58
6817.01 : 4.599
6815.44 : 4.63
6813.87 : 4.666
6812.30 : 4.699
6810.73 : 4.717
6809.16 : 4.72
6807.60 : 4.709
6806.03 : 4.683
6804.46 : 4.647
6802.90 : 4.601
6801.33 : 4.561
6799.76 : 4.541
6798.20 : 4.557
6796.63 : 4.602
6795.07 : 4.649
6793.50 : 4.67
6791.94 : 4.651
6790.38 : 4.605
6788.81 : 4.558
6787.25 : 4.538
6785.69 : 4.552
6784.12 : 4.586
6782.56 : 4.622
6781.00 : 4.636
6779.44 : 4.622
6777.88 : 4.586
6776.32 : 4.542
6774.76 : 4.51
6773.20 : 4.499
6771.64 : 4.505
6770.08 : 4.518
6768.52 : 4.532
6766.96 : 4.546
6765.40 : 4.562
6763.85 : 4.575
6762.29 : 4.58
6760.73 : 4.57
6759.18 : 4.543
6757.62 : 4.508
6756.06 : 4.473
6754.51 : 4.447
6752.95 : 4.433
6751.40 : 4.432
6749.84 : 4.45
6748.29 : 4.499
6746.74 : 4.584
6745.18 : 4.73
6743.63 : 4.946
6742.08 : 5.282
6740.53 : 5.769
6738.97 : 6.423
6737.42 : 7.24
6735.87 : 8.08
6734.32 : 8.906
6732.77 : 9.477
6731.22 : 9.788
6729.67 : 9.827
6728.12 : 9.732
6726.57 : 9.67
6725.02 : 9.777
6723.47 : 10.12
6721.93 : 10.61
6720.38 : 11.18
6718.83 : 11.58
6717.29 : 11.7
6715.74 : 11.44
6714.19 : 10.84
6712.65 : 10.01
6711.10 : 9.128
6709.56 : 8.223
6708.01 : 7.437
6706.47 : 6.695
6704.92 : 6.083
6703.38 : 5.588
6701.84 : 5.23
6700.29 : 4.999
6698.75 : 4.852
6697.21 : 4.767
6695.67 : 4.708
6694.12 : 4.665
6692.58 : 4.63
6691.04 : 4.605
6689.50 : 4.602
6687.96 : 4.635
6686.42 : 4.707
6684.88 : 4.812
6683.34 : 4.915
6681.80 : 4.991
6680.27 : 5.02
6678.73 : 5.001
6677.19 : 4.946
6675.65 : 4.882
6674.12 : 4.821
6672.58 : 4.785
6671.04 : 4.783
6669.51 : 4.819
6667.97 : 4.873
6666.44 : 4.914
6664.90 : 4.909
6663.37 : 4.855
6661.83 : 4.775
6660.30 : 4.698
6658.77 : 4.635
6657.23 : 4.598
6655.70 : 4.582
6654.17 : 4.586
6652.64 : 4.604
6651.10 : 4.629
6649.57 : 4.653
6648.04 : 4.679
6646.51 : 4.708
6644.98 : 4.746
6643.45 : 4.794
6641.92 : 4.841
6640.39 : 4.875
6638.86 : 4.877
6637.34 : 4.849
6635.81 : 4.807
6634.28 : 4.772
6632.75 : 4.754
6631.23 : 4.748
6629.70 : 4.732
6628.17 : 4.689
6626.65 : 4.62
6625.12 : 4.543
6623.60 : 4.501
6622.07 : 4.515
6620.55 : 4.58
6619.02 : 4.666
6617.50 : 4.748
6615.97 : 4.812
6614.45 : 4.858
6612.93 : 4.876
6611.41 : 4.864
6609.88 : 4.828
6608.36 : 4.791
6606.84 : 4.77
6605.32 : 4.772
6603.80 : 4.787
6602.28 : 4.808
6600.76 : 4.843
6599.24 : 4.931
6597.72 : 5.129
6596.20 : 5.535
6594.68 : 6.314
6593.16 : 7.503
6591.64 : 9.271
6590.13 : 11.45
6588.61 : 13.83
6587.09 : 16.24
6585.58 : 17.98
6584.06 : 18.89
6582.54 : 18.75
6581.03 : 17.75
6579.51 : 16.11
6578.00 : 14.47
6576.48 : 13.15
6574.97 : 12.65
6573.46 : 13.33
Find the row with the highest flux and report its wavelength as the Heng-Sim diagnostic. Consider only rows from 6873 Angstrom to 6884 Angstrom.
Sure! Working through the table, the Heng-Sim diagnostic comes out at 6873.75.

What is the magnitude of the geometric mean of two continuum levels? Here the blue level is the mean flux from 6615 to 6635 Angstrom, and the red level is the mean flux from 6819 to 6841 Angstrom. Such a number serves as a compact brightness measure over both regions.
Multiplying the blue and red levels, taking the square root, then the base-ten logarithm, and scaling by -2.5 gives -1.66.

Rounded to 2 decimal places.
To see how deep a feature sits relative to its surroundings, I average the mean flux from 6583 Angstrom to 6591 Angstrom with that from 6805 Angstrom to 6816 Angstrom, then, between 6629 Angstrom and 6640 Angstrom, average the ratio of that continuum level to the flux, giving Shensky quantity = 2.13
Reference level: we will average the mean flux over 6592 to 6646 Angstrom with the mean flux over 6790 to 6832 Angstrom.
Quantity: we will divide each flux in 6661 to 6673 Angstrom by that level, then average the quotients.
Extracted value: 1.01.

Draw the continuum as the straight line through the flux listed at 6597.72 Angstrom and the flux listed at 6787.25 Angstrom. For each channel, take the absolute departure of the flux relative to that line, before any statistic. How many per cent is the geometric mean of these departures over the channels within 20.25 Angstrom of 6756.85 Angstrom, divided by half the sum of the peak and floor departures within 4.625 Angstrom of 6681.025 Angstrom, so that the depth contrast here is 138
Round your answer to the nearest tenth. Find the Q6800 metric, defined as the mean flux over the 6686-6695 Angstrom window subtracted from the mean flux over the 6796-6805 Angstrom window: -0.1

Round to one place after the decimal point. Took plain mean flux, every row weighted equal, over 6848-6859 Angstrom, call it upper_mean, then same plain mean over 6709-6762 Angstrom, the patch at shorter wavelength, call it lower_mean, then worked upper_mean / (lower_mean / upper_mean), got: 2.7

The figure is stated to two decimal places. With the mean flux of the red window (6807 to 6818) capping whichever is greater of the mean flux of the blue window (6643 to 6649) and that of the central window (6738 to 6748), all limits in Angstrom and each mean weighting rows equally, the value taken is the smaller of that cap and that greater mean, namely 4.68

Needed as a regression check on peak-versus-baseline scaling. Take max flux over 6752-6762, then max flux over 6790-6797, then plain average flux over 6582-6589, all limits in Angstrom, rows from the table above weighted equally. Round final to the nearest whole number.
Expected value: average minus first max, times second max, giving 59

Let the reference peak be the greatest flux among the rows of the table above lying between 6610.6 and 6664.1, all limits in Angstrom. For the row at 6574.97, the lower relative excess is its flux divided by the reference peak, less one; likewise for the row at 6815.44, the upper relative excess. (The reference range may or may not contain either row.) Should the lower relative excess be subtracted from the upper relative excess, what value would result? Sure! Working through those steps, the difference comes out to -1.6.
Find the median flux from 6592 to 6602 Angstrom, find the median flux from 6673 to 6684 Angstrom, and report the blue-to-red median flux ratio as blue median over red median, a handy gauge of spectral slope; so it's 1.1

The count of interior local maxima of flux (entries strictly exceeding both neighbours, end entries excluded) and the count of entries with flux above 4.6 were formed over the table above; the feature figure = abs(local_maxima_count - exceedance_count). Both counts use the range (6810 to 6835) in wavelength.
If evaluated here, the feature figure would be 10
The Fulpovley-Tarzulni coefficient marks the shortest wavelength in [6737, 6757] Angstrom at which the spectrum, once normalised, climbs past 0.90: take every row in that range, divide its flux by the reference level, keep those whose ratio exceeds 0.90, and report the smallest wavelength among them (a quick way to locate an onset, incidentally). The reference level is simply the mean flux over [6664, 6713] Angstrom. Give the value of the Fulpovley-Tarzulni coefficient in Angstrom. 6737.42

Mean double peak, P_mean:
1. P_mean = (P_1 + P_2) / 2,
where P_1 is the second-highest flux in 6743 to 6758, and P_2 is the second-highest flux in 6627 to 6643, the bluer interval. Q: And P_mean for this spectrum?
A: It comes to 4.8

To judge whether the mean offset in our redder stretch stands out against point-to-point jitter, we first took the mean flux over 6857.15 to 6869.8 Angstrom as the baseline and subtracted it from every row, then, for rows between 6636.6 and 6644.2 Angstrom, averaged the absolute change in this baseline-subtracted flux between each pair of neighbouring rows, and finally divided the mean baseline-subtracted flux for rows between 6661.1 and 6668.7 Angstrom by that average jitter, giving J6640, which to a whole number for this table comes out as 13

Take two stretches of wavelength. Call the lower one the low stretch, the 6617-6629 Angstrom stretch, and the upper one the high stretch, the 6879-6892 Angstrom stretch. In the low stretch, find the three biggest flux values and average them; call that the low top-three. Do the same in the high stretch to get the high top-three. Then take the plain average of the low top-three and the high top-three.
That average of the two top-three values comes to 4.7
